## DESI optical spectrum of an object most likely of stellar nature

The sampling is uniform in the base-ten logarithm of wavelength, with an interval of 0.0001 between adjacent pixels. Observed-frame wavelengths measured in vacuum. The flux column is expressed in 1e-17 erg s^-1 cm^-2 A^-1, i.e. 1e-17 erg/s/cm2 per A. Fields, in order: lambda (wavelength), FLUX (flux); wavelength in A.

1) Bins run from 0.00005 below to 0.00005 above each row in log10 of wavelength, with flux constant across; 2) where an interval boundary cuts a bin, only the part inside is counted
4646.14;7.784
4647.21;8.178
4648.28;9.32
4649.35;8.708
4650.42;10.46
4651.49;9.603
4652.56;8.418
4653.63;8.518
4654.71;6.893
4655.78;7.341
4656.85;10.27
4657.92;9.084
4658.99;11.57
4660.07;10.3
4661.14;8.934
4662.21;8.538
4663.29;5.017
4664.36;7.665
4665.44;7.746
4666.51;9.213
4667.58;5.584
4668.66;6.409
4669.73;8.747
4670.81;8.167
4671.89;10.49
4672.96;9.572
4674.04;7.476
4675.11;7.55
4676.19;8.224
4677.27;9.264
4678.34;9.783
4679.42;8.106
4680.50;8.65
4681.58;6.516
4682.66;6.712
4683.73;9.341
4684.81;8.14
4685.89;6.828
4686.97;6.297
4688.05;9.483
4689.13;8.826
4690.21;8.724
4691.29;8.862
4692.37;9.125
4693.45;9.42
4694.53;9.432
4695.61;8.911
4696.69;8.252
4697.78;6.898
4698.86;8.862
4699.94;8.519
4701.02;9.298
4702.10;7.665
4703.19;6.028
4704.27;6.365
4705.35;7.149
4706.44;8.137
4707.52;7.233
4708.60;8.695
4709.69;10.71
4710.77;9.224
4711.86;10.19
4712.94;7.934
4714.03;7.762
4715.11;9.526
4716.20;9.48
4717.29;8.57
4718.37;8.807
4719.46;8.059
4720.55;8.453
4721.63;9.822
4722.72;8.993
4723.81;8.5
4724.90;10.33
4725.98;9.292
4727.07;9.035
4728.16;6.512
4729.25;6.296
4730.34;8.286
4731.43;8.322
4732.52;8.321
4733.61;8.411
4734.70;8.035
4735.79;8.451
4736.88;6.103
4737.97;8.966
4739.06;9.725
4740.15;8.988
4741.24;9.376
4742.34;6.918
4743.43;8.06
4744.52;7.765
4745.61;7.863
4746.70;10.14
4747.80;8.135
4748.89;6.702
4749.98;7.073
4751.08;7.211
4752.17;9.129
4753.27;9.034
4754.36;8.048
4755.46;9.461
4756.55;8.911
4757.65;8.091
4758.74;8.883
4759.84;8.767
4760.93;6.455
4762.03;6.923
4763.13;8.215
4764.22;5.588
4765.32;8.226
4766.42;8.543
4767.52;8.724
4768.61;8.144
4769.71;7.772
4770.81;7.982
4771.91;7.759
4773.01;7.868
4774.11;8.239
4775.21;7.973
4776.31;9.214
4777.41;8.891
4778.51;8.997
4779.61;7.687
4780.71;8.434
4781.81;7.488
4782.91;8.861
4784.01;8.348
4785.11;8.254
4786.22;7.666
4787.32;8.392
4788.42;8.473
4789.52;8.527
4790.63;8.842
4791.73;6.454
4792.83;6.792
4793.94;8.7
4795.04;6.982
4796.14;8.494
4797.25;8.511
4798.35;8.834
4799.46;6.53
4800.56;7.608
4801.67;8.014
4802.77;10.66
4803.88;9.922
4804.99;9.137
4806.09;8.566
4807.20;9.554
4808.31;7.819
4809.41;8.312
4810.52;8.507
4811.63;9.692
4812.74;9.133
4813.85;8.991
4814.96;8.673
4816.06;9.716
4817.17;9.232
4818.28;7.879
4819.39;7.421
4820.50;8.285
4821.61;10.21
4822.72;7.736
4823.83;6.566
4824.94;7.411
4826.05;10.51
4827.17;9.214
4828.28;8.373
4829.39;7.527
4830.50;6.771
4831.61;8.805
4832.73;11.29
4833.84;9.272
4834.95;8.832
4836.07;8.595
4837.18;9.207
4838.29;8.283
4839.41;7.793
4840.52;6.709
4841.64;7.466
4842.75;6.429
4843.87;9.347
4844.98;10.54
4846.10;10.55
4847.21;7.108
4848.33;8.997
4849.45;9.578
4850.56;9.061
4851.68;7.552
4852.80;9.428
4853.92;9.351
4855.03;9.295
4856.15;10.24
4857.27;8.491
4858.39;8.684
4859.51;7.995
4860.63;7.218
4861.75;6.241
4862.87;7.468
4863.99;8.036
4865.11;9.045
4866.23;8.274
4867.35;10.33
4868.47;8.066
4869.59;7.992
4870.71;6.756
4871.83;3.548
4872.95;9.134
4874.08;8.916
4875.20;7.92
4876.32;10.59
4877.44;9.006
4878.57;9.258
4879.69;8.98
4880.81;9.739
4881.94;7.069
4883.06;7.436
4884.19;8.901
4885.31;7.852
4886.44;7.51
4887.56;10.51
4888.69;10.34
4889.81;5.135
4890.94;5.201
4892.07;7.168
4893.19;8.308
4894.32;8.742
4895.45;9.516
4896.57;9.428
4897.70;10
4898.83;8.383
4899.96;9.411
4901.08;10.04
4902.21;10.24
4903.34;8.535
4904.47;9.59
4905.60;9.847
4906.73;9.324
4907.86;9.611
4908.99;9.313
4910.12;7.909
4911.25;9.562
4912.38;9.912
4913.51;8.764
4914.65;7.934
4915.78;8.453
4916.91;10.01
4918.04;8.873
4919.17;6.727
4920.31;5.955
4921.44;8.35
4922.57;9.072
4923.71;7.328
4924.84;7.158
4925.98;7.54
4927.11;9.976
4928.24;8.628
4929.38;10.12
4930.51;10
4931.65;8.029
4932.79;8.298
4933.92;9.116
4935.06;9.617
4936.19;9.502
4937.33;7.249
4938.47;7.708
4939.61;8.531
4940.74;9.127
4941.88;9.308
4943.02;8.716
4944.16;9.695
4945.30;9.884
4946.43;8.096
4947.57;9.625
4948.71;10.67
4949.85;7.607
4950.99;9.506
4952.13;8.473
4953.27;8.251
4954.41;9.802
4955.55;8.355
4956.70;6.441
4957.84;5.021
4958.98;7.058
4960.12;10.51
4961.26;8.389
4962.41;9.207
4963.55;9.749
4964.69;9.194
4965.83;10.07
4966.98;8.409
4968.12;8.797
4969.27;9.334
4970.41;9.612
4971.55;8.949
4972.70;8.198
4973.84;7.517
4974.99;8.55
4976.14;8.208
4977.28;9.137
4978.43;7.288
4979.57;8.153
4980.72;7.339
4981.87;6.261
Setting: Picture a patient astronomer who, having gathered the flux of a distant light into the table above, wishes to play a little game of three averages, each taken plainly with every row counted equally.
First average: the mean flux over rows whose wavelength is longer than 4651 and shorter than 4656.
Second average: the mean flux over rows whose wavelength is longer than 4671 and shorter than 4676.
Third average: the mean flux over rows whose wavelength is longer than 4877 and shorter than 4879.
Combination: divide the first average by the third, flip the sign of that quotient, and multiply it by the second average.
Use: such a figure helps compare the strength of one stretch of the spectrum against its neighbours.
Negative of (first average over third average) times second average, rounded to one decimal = -7.8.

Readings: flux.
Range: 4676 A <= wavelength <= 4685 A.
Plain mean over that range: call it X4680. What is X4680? 8.3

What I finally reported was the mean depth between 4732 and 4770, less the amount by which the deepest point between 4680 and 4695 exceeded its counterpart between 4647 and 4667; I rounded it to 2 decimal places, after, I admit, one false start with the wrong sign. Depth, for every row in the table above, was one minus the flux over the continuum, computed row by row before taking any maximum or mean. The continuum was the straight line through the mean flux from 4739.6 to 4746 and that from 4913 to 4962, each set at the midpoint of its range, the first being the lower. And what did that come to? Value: 0.16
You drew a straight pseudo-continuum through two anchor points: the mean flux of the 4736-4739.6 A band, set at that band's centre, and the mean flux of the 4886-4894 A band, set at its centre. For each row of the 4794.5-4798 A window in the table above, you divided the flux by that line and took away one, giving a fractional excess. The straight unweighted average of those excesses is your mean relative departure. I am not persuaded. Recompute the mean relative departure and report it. -0.01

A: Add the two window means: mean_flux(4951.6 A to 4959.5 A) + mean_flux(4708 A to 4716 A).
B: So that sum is 16.8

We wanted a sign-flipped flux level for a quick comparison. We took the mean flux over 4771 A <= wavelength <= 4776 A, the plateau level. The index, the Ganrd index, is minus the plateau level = -8.0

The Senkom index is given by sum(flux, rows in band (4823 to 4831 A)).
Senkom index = 56.4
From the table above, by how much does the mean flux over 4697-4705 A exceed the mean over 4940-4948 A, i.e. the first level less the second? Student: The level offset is -1.5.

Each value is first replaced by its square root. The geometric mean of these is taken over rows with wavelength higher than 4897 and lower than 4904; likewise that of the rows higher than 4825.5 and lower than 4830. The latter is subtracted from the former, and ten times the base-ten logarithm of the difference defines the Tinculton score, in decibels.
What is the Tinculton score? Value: -10.3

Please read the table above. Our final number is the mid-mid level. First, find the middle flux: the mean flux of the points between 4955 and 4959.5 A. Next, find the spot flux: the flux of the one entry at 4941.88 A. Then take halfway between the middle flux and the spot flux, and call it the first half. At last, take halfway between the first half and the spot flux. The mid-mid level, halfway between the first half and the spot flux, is 8.7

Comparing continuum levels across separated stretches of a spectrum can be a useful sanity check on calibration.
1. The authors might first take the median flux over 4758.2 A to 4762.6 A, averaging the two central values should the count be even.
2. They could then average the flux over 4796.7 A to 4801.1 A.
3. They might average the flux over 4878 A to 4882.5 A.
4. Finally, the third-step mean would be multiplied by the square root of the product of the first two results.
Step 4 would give 69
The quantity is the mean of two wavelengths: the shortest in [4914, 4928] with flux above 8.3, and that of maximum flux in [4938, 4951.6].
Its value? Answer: 4932.2 A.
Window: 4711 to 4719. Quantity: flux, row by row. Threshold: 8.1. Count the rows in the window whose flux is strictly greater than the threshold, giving 5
